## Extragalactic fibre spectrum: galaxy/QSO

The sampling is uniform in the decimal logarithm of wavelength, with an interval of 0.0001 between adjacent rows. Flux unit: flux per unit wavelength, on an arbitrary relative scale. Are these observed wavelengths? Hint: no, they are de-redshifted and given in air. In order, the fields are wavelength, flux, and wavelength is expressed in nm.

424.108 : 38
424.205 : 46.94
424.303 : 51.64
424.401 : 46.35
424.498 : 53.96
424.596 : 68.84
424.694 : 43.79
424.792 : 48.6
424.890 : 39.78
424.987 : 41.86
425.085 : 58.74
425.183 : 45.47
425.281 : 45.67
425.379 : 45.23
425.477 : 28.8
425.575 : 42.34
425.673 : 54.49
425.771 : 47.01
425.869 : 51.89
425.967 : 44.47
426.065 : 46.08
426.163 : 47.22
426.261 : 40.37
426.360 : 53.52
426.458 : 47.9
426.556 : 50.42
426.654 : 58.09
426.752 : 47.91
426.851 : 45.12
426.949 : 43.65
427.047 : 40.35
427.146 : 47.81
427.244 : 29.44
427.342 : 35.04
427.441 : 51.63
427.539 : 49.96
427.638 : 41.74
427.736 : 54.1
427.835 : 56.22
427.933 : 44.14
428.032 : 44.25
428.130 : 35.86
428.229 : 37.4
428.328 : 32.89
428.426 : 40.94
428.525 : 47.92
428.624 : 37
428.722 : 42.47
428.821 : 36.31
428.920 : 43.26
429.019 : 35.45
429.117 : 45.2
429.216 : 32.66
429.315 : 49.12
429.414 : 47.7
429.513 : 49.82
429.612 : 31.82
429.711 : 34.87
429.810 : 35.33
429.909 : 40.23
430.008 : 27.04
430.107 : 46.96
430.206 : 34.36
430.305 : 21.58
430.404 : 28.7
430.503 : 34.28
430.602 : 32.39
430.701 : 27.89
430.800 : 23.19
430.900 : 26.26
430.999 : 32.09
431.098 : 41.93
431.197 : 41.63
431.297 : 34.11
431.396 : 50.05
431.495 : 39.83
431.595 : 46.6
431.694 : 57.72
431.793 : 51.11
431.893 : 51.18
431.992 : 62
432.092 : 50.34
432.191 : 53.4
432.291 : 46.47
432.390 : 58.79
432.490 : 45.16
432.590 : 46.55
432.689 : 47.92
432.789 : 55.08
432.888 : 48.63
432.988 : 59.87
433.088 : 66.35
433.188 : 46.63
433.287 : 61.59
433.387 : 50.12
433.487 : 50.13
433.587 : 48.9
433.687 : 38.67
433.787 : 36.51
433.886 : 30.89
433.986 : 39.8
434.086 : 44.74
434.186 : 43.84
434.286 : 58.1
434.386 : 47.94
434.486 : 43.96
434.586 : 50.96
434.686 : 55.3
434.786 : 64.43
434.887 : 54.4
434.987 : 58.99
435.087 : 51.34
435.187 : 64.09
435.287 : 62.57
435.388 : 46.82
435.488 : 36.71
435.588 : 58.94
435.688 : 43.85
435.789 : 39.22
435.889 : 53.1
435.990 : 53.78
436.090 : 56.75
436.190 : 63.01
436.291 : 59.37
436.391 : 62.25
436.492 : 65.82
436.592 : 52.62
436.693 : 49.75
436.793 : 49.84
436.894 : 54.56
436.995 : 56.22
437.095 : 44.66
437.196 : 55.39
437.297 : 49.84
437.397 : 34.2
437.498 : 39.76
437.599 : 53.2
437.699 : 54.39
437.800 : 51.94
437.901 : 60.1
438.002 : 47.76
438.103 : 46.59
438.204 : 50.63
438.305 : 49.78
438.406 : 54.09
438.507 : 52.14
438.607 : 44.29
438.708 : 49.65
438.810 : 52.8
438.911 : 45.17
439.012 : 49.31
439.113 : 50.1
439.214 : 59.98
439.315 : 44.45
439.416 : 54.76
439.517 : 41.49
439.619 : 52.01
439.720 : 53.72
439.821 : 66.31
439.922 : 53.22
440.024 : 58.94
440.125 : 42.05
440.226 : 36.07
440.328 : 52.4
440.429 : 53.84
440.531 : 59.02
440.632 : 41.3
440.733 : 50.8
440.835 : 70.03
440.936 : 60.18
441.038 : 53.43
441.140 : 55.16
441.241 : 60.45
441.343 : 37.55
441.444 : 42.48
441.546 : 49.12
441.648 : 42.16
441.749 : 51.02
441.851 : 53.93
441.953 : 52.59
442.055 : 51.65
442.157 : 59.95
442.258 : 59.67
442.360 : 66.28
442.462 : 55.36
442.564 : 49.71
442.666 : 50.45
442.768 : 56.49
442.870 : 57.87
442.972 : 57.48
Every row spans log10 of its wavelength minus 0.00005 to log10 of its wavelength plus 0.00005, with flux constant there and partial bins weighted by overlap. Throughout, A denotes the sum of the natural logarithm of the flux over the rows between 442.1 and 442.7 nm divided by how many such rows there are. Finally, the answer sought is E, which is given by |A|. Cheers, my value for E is 4.04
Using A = 4.04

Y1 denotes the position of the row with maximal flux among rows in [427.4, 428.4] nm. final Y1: 427.835 nm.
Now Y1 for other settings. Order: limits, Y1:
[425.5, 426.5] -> 425.673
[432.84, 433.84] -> 433.088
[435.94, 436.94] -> 436.492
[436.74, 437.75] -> 436.995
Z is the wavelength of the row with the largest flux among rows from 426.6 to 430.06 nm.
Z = 426.654 nm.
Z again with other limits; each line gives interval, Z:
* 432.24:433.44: 433.088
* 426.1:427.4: 426.654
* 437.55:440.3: 439.821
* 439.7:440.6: 439.821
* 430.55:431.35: 431.098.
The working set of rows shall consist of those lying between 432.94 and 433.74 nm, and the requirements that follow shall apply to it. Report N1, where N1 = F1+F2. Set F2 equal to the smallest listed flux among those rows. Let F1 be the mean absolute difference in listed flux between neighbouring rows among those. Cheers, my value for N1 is 48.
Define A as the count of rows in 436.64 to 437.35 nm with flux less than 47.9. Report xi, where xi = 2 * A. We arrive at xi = 2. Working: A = 1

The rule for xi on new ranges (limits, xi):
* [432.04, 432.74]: 6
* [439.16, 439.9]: 4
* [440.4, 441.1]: 2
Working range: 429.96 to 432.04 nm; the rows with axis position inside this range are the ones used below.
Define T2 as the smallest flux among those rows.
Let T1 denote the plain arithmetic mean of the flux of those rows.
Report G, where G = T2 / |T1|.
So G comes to 0.56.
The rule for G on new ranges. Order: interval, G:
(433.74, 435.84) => 0.63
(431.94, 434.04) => 0.62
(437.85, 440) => 0.81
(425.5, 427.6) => 0.63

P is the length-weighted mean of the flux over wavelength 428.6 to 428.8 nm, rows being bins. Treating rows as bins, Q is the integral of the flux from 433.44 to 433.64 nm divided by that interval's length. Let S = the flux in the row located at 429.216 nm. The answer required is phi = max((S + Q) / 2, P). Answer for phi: 41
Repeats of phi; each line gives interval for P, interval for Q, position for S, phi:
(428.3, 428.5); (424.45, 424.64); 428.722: 52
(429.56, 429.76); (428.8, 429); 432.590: 43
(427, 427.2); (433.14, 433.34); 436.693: 52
